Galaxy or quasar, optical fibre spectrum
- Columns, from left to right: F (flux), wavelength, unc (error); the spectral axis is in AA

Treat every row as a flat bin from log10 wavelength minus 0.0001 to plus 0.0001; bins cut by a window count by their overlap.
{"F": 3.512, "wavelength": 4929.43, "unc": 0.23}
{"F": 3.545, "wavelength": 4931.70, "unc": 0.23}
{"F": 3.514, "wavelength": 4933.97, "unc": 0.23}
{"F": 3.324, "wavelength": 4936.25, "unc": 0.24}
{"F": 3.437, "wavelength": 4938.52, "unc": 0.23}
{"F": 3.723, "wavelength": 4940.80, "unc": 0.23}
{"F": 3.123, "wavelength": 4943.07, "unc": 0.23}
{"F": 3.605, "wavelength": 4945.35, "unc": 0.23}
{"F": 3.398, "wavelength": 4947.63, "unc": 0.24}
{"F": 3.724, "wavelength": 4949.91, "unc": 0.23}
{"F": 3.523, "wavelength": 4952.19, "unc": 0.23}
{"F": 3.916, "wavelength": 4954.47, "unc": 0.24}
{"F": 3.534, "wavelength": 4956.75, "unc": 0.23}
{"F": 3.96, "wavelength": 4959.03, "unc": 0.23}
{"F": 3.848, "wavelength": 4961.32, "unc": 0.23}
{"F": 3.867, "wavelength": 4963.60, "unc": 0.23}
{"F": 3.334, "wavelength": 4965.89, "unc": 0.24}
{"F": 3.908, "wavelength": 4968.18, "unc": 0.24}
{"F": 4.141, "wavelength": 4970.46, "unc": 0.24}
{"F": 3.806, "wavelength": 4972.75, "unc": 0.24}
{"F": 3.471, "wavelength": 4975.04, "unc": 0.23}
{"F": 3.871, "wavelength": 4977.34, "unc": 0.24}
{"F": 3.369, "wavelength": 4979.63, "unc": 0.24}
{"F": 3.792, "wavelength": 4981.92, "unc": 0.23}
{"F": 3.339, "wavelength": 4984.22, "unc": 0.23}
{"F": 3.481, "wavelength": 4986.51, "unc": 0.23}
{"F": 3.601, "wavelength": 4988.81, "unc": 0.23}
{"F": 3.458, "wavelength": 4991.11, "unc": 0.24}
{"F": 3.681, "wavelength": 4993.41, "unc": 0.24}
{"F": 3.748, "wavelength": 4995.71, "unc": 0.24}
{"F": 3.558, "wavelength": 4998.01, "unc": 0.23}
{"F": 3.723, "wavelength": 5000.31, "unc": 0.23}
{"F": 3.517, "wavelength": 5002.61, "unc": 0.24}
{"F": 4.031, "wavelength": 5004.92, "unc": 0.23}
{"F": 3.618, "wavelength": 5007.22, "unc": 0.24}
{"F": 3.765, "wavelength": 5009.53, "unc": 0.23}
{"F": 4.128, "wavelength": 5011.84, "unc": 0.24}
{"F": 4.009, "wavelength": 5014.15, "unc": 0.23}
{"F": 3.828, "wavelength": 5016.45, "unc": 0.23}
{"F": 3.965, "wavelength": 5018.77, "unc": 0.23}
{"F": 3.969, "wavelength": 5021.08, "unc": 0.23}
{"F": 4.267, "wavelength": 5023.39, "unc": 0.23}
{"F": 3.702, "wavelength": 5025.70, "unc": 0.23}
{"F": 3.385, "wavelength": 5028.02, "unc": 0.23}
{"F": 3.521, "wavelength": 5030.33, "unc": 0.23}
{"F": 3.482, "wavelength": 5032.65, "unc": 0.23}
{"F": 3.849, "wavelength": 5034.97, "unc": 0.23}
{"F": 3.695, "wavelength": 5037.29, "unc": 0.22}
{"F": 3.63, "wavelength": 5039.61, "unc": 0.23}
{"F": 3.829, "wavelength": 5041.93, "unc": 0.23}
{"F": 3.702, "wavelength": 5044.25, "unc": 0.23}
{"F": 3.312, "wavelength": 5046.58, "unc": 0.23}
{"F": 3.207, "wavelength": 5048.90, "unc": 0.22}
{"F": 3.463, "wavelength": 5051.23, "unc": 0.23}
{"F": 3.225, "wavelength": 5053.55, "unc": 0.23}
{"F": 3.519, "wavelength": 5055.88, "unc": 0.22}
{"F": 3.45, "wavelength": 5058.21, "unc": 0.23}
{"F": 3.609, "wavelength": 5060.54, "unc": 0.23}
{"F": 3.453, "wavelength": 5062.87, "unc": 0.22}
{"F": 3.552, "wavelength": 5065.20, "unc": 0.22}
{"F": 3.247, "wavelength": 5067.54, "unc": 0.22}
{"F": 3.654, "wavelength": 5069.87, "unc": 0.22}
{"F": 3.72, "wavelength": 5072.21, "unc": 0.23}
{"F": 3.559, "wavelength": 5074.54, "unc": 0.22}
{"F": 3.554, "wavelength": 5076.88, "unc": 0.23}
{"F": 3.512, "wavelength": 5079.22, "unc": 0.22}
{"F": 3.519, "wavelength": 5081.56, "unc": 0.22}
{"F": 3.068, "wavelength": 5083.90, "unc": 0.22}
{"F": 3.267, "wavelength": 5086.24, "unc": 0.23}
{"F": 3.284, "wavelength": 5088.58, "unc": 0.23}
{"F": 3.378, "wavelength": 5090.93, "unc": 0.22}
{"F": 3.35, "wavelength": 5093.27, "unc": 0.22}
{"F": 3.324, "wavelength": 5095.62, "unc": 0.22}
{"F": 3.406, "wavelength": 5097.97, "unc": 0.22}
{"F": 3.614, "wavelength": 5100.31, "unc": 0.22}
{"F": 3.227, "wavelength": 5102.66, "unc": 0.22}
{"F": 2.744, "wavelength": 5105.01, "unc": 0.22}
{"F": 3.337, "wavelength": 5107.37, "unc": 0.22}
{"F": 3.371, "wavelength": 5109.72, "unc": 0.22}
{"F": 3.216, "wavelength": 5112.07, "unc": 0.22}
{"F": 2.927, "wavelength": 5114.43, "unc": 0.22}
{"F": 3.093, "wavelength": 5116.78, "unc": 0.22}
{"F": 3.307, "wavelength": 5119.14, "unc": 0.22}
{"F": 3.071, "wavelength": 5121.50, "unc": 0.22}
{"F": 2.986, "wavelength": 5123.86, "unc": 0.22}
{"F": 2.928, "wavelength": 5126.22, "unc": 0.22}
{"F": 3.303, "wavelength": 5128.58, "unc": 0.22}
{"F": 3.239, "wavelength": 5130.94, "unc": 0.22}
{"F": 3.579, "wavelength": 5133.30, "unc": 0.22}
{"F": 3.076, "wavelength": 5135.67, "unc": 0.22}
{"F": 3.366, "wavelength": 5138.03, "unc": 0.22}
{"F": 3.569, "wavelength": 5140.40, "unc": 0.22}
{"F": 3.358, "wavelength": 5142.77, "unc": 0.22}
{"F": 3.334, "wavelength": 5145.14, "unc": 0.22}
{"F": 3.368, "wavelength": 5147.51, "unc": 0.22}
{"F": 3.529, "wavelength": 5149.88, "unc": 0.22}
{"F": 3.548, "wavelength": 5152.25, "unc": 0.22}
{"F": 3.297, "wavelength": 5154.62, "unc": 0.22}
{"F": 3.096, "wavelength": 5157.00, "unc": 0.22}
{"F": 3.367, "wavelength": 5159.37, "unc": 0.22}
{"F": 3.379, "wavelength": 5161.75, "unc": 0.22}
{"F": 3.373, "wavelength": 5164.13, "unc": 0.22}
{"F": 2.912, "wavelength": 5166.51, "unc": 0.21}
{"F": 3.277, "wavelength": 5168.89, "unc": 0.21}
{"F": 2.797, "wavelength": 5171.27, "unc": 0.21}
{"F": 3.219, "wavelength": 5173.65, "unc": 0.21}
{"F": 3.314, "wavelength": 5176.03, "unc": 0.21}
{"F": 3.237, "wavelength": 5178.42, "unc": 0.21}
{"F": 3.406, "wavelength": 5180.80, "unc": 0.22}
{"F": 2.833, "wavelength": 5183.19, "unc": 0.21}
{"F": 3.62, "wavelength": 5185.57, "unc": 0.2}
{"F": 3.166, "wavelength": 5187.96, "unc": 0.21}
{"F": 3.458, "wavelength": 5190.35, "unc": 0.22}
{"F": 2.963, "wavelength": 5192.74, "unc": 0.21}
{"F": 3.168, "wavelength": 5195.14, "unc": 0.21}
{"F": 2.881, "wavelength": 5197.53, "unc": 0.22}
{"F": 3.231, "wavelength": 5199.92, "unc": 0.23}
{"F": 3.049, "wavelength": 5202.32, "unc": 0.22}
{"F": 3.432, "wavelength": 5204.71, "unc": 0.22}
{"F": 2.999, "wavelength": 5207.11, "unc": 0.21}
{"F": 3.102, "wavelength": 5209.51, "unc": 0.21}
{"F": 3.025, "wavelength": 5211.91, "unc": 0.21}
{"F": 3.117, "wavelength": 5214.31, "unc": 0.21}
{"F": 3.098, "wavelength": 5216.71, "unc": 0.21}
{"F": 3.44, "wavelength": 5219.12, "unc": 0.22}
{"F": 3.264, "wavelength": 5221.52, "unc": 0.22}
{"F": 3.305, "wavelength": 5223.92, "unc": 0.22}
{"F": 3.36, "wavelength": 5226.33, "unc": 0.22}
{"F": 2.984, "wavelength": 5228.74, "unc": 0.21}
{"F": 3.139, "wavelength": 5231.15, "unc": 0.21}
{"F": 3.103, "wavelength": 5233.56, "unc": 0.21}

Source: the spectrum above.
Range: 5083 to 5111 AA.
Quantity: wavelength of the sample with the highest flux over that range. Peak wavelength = 5100.31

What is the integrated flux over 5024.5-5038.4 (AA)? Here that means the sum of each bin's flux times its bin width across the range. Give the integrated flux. 50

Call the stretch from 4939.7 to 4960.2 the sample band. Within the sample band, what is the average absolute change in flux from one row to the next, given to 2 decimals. 0.38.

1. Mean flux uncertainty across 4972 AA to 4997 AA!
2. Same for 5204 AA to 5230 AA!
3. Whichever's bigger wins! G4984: 0.235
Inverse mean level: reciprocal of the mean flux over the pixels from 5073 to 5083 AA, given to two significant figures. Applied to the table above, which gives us 0.28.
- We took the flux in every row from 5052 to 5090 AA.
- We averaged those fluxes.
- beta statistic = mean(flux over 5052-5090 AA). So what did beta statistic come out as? 3.4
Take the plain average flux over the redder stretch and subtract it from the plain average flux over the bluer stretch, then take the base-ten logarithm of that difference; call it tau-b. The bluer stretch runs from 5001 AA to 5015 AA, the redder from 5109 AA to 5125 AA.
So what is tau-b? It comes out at -0.15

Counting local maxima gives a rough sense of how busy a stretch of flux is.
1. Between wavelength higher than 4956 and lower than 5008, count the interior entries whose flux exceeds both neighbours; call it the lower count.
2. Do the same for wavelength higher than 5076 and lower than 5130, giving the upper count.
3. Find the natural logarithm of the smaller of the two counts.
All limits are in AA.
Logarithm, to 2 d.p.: 1.61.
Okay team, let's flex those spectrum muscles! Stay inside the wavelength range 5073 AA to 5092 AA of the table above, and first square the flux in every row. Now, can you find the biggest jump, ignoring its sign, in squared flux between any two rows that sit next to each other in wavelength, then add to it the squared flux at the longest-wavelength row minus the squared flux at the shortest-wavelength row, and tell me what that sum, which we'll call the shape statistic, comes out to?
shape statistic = 1.7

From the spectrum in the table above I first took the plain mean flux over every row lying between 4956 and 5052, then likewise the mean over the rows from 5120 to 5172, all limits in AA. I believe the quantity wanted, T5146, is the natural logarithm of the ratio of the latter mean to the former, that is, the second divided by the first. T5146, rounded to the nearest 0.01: -0.13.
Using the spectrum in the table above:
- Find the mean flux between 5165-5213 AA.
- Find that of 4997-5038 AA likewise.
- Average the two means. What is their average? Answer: 3.47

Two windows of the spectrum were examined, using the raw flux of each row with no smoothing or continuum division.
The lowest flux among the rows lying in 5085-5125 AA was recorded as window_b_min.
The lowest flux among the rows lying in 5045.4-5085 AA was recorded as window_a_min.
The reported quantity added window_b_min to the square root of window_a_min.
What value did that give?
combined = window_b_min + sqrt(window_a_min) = 4.50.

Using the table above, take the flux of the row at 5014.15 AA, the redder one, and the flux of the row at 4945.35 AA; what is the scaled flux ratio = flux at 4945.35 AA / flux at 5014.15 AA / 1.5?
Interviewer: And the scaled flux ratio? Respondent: 0.60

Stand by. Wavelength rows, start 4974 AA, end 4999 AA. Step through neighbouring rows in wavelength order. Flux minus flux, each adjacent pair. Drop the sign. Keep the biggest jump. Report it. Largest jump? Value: 0.50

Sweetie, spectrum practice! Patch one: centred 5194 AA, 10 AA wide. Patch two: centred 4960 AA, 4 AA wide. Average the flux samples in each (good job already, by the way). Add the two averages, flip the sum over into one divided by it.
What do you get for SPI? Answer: 0.142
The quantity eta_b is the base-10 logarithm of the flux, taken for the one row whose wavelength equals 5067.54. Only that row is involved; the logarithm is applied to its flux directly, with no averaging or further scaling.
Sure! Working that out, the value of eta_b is 0.511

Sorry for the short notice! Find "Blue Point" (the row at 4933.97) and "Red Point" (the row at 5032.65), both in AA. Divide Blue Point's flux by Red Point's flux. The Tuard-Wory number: 1.01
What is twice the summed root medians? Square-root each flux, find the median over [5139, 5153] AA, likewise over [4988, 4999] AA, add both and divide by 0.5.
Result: 7.51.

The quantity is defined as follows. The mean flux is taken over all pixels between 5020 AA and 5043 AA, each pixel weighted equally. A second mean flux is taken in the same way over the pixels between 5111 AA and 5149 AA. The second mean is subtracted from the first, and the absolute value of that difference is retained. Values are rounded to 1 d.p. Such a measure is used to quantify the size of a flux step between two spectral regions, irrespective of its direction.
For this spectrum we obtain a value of 0.5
